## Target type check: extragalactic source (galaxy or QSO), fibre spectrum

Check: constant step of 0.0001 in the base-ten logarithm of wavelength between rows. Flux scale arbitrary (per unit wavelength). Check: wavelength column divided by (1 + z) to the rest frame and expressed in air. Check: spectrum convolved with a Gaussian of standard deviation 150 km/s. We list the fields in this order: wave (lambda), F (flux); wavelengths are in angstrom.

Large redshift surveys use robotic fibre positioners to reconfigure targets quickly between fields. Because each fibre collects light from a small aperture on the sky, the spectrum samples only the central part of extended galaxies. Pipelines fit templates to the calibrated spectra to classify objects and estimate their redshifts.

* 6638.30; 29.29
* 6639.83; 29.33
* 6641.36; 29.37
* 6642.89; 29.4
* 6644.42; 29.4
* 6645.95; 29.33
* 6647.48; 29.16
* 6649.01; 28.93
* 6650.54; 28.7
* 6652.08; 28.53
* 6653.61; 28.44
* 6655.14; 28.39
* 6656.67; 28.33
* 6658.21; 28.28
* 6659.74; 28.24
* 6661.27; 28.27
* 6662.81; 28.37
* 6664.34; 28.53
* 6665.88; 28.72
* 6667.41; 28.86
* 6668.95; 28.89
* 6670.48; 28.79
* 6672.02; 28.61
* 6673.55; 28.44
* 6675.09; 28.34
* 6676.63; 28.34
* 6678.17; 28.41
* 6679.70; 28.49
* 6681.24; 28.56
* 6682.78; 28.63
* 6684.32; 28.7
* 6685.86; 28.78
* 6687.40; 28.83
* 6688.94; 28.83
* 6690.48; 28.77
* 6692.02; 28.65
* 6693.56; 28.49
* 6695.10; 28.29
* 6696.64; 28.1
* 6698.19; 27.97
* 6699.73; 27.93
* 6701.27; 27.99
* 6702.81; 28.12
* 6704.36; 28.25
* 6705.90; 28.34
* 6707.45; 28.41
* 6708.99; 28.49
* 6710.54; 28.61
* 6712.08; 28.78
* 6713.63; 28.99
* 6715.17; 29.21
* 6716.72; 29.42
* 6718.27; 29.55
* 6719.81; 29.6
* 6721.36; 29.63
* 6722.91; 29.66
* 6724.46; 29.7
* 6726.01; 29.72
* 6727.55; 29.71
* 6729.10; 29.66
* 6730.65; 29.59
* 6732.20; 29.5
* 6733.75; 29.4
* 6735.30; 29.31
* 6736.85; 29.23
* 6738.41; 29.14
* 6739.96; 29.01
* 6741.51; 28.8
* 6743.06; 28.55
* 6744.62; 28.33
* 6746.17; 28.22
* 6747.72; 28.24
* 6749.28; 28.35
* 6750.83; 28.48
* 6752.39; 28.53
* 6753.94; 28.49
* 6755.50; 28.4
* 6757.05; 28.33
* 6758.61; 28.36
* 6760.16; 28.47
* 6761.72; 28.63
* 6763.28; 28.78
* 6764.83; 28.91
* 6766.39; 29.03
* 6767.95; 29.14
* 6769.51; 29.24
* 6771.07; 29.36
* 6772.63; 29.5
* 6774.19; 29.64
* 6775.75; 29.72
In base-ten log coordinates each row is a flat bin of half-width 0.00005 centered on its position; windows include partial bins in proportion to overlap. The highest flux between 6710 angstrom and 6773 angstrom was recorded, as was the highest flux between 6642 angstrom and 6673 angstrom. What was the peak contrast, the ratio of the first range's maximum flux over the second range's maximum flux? 1.011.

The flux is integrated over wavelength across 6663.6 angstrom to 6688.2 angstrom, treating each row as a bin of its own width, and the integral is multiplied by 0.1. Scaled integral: 70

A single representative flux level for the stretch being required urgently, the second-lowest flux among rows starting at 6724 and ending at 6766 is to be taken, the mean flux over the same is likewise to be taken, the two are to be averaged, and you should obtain 28.6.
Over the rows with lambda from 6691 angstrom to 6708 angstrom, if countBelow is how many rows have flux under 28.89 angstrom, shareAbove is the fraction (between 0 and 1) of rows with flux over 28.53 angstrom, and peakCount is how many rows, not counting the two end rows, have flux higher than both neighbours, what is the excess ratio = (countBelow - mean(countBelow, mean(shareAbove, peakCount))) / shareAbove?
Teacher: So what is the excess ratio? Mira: 60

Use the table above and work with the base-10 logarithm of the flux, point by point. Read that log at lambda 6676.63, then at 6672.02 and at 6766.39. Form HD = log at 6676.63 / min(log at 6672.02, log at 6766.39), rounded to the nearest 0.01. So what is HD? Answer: 1.00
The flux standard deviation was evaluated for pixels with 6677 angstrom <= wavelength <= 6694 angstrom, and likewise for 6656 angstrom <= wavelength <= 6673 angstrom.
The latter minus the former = 0.10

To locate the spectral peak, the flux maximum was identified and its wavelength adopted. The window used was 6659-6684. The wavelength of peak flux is 6668.95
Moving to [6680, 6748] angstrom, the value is 6726.01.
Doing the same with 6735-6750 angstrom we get 6735.30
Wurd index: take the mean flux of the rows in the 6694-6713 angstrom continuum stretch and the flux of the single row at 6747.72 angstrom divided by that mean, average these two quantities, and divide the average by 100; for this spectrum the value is 0.146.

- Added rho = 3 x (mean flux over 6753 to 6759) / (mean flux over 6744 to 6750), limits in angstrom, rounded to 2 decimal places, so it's 3.01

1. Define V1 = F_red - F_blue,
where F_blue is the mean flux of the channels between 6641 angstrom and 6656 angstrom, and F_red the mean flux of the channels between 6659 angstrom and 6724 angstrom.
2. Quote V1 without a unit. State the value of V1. -0.3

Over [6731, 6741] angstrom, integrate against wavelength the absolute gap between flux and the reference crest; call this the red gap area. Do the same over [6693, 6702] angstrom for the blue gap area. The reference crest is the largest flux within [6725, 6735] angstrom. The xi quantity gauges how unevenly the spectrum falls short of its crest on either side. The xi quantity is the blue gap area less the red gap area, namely 10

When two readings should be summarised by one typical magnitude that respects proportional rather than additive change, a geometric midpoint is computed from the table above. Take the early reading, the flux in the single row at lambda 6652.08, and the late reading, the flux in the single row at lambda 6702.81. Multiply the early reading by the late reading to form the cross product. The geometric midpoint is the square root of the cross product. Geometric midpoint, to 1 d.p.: 28.3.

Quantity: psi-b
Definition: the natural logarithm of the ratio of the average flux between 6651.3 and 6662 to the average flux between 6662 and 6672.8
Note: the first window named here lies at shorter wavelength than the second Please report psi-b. -0.01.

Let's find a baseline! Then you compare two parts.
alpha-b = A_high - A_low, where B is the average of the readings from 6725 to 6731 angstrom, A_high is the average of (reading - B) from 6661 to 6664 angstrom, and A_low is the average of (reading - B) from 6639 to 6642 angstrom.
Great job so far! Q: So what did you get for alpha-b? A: -1.0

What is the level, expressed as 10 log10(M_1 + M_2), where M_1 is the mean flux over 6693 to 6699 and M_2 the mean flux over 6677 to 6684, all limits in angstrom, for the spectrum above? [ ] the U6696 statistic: 17.5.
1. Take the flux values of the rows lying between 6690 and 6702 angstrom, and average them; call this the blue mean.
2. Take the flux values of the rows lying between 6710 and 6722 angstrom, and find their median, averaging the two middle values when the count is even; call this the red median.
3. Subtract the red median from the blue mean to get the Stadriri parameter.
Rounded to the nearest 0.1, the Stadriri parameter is -1.0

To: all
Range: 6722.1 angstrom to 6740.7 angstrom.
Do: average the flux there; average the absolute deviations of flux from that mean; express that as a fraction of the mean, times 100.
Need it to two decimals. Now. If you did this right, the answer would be 0.71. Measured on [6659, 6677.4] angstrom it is 0.70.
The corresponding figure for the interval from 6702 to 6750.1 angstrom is 1.73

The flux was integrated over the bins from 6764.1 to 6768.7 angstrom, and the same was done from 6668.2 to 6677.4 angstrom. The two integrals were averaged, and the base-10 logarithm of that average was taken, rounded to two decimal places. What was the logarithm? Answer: 2.30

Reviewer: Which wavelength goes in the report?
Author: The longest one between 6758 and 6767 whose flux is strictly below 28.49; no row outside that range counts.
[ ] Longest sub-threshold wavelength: 6760.16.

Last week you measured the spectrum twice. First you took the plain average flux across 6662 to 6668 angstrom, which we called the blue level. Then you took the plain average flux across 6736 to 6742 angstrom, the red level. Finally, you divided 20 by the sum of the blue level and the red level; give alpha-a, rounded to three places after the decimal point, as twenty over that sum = 0.347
